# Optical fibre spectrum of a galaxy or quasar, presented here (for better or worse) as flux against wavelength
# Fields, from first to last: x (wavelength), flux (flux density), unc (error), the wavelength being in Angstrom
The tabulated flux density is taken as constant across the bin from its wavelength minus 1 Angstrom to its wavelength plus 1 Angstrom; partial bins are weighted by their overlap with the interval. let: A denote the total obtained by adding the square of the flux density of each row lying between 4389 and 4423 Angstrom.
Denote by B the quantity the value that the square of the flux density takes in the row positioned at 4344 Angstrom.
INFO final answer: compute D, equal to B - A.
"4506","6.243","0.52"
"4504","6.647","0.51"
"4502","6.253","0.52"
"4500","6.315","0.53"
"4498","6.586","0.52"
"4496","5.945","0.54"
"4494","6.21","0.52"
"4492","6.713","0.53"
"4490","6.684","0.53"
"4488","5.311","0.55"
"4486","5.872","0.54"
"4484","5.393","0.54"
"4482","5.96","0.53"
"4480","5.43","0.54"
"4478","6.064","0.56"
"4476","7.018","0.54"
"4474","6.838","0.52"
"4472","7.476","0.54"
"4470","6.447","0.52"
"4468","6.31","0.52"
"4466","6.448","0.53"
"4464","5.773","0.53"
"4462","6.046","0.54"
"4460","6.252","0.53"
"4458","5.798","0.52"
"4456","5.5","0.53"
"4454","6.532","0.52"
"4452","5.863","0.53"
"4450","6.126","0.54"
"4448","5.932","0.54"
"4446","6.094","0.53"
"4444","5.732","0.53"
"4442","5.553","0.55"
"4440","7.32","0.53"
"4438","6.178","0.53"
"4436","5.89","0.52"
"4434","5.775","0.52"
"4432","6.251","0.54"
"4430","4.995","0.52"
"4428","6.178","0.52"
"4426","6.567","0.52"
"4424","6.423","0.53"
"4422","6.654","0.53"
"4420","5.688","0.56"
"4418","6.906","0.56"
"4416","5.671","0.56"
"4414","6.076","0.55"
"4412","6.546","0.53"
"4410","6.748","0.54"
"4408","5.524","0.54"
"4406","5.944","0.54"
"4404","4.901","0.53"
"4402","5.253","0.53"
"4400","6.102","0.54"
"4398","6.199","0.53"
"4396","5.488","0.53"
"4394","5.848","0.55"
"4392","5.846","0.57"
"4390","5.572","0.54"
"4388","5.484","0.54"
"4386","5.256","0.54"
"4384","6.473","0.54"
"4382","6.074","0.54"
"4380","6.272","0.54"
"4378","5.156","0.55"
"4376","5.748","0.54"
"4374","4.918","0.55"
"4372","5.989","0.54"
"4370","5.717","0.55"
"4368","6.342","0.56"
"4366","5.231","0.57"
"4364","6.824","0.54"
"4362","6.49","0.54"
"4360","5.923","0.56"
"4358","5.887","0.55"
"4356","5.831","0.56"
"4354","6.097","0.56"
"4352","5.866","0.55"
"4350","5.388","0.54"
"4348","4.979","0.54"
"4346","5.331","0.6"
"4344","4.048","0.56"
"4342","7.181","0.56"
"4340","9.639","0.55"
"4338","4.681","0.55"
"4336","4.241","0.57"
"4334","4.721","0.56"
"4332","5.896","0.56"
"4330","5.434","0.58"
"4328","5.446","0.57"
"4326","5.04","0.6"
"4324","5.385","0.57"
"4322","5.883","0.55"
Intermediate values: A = 604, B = 16.4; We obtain -588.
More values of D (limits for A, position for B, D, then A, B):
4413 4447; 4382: -604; 641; 36.9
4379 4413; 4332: -552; 587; 34.8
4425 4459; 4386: -592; 620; 27.6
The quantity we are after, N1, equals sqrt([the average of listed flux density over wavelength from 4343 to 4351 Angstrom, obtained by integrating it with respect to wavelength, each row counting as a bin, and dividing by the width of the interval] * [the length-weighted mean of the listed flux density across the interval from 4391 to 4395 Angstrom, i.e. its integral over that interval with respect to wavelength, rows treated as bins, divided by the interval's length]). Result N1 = 5.4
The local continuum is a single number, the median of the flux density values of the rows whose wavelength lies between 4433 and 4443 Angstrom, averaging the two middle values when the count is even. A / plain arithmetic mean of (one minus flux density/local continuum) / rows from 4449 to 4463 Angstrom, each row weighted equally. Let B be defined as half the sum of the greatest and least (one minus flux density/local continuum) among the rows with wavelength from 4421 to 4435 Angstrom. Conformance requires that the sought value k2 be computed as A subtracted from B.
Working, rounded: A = -0.02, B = 0.01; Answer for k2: 0.033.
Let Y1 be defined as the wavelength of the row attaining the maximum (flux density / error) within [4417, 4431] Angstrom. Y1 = 4426 Angstrom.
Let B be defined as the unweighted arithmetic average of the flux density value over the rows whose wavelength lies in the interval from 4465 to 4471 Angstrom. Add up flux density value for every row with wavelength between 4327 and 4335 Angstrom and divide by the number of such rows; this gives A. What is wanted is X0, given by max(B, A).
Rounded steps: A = 5.4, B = 6.4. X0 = 6.40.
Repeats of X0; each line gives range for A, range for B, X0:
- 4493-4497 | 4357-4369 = 6.12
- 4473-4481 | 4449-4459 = 6.34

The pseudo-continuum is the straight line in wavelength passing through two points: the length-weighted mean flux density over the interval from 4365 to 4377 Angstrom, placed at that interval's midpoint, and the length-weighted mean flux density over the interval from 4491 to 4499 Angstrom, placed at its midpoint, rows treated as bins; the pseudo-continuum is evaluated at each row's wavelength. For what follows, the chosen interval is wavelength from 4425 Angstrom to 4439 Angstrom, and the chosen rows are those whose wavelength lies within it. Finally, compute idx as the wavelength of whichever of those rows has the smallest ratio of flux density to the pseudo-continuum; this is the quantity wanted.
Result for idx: 4430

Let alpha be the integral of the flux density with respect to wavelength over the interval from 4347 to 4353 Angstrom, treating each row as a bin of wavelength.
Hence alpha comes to 32.5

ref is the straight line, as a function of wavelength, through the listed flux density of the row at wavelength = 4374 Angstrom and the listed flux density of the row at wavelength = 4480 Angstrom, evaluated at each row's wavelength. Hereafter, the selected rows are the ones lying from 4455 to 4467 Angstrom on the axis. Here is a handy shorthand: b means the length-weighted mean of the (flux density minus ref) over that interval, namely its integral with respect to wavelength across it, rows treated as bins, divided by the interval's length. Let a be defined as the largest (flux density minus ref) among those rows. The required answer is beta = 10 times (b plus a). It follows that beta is 17.2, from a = 1.09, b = 0.6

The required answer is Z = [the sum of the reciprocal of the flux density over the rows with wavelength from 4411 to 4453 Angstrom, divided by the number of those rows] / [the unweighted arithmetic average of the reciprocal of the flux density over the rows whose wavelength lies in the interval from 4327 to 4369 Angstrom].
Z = 0.92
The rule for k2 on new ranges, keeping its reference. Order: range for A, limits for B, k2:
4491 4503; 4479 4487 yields 0.112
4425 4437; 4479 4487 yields 0.045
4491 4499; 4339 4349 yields -0.081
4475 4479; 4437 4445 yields 0.018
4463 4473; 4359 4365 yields 0.020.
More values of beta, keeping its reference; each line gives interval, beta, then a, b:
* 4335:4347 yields 59.8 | 4.89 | 1.1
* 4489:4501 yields 21.3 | 1.23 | 0.9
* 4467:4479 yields 33.8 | 2.08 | 1.3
